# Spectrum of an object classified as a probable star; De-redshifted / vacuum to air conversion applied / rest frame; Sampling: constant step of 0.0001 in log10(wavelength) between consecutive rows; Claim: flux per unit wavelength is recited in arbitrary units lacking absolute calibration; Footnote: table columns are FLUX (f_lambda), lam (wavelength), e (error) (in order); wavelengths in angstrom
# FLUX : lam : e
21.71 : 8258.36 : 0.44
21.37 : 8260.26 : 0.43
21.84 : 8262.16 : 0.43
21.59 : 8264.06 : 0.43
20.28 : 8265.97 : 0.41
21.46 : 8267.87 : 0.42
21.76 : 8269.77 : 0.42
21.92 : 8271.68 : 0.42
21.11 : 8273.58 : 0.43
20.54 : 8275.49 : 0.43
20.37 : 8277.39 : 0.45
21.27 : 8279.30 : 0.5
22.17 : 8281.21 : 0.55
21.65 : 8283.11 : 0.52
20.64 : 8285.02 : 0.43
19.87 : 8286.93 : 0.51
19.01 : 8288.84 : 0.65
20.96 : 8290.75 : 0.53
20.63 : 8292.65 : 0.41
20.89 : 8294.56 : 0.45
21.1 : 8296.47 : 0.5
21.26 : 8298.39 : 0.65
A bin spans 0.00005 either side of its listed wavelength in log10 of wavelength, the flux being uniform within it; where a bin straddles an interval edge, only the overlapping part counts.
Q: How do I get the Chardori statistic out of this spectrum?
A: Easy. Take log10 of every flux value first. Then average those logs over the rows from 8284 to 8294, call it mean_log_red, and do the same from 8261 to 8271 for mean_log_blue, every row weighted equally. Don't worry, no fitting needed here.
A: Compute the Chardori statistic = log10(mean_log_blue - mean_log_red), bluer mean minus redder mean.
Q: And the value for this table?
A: -1.6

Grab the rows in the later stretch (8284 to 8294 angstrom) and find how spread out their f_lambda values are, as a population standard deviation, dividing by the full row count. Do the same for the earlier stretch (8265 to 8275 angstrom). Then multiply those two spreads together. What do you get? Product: 0.41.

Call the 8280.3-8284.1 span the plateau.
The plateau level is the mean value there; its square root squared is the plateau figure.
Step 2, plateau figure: 21.9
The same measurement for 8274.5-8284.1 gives 21.2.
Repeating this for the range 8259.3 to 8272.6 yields 21.5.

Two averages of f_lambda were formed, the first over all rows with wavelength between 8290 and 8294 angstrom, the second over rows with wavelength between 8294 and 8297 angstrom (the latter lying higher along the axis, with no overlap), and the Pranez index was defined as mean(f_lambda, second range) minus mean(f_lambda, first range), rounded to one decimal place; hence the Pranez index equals 0.2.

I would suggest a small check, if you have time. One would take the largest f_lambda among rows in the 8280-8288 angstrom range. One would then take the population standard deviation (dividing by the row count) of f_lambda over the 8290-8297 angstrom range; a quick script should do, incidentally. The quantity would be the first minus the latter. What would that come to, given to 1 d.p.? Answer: 22.0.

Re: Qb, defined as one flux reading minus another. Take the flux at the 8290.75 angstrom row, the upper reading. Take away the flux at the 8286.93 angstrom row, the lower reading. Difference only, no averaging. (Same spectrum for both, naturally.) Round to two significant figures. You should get 1.1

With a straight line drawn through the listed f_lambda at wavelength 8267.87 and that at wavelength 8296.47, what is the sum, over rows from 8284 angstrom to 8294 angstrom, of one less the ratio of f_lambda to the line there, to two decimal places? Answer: 0.23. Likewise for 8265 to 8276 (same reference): 0.07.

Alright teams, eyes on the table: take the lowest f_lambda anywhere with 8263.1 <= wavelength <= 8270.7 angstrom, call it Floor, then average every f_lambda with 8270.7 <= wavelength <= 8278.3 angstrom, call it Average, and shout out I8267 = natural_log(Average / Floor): 0.034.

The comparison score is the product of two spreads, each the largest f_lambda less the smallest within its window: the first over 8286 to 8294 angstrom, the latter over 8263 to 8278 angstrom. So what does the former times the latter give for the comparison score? 3.2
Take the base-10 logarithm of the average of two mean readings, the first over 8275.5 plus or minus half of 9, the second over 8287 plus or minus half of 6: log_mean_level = 1.31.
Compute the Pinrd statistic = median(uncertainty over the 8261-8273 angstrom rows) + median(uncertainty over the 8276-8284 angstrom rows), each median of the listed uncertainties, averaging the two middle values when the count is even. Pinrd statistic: 0.930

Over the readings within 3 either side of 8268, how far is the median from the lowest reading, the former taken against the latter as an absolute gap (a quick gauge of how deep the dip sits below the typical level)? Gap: 1.18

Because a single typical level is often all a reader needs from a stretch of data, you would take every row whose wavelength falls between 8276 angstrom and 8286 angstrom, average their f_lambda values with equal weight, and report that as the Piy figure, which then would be 21.2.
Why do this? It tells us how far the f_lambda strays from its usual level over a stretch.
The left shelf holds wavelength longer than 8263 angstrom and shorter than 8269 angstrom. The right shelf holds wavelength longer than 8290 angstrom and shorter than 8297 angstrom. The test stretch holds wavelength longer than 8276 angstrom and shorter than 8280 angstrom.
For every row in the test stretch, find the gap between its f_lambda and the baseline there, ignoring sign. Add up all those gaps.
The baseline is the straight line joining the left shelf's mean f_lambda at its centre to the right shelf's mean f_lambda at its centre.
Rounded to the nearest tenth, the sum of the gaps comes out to 0.9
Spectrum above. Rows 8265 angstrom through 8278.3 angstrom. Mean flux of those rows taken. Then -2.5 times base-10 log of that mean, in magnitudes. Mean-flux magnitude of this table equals -3.31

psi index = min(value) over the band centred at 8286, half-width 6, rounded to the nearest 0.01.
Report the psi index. 19.01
